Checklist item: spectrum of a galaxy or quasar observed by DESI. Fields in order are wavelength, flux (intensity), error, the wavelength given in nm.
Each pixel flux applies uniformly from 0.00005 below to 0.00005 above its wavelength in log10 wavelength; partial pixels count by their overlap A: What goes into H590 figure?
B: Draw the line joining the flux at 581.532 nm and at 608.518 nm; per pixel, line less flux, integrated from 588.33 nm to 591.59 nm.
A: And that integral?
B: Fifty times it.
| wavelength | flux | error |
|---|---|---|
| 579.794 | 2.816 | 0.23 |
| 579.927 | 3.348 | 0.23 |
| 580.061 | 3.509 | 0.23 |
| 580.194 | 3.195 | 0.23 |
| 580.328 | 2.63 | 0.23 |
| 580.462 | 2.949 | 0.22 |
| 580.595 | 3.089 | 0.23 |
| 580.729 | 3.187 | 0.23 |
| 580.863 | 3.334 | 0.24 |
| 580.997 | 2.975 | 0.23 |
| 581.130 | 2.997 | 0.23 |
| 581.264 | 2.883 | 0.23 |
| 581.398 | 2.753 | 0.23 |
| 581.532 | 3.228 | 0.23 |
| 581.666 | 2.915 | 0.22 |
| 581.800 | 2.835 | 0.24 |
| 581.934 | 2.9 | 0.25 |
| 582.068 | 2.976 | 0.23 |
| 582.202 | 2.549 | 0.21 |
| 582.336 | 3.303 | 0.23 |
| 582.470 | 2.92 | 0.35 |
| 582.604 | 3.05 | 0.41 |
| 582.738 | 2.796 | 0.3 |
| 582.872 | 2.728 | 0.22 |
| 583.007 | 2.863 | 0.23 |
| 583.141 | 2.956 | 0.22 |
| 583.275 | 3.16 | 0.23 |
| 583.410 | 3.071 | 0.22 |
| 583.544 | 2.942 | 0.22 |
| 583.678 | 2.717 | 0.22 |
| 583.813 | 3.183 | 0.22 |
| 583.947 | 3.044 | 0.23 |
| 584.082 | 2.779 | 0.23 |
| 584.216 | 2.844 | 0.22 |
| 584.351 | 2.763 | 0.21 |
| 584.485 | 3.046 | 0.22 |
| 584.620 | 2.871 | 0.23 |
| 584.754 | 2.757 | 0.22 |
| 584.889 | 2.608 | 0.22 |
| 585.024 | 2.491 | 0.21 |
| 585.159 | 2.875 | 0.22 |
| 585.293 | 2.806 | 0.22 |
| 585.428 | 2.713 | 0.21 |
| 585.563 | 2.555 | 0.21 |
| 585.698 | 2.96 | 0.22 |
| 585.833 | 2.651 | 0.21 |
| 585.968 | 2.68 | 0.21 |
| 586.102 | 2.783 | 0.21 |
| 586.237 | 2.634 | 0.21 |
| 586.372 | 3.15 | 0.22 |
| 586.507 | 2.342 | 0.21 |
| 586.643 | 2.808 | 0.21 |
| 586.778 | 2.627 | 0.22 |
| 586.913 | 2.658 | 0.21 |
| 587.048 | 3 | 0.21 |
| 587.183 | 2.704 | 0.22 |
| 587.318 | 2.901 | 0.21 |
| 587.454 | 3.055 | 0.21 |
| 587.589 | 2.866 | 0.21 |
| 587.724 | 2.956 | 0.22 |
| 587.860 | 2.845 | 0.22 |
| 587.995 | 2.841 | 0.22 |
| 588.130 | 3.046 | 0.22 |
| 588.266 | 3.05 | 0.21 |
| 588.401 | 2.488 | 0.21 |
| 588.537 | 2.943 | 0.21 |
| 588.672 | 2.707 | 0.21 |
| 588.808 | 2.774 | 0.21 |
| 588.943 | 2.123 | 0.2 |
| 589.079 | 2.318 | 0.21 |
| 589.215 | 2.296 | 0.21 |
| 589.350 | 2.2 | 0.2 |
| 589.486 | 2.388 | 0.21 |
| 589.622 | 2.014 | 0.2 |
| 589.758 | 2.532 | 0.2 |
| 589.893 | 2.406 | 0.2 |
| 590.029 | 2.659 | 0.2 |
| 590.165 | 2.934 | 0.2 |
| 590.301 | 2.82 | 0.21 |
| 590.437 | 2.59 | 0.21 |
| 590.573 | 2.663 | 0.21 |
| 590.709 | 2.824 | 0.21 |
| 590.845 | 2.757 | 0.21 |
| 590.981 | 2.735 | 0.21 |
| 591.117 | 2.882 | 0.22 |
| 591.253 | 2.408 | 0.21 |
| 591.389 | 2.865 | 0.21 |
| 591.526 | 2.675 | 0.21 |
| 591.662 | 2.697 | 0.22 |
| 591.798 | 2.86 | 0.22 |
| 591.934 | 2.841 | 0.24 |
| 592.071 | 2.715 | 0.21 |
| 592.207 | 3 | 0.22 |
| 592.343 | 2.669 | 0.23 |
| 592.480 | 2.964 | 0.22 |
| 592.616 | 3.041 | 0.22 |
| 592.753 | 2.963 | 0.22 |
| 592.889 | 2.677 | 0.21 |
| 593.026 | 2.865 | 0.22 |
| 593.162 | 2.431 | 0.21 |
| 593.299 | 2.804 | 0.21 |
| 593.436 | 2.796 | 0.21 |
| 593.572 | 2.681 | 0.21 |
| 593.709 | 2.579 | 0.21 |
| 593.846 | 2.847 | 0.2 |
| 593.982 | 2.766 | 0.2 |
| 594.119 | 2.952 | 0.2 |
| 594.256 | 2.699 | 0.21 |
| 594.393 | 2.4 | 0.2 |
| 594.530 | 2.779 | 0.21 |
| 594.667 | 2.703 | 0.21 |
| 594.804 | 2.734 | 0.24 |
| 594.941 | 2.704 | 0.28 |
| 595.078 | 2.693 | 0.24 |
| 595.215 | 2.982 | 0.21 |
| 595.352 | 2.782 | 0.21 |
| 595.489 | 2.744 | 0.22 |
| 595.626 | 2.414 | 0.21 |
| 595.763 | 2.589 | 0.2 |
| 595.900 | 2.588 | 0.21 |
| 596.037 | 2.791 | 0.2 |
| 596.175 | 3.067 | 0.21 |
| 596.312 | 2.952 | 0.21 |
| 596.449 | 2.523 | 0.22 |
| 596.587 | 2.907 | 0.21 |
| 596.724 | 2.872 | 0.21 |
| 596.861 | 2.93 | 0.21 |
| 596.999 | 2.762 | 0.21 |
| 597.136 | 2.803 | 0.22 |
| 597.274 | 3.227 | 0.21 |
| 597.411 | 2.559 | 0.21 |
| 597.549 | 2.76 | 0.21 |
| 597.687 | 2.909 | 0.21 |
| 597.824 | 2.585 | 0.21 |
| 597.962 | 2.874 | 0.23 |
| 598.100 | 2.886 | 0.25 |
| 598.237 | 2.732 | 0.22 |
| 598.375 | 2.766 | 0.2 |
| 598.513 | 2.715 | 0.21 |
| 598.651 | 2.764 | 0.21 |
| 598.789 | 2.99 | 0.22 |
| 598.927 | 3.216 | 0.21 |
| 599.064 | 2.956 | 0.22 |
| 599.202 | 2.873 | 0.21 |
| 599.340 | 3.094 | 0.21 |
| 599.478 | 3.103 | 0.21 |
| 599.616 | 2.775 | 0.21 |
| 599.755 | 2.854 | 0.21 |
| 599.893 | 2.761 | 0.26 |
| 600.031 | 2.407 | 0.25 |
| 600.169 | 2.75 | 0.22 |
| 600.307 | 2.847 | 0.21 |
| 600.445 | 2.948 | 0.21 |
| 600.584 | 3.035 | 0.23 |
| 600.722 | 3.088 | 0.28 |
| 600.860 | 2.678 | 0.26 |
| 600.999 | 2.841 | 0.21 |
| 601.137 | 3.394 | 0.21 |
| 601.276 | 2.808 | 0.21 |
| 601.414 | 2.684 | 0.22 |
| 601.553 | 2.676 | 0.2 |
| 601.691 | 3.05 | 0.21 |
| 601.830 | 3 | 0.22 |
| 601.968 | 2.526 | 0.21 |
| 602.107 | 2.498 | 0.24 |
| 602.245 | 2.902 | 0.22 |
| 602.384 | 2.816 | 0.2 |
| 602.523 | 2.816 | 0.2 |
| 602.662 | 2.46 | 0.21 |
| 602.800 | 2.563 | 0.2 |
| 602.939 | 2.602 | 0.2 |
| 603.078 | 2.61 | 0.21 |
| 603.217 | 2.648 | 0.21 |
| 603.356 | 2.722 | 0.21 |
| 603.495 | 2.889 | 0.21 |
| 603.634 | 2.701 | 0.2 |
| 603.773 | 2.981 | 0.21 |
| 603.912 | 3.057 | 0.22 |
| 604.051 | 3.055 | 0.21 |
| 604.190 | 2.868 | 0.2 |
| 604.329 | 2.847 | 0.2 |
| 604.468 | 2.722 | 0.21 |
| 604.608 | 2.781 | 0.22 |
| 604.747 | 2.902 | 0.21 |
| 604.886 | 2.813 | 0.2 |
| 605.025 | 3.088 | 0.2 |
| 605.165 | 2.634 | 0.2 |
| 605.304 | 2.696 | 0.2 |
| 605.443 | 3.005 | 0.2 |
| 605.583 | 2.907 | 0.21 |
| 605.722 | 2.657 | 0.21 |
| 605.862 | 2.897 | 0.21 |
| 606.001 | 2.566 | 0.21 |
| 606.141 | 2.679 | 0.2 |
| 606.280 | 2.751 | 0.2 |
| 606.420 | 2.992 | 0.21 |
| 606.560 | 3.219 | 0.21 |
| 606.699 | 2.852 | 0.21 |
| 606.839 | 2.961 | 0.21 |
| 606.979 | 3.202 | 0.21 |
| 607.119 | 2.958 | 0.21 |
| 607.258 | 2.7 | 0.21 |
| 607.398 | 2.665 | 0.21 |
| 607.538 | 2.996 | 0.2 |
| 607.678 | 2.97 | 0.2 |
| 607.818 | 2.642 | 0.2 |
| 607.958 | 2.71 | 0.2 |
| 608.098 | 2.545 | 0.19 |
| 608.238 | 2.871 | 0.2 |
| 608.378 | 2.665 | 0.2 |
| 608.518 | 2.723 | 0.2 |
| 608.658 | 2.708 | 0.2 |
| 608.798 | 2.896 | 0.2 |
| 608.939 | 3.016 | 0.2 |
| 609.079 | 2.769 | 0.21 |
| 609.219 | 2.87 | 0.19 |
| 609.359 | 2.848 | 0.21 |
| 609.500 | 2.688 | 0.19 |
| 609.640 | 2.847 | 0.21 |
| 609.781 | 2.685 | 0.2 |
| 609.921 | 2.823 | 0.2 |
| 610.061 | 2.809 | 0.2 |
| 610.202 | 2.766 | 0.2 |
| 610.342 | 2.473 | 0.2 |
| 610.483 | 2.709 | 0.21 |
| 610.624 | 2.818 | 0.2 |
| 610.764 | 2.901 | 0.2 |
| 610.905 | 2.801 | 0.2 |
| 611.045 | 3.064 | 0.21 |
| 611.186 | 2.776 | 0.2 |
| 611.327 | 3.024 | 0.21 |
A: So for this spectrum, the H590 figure 79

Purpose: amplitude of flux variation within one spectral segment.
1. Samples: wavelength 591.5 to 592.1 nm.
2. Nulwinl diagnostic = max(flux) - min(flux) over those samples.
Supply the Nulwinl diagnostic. 0.185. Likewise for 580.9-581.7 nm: 0.475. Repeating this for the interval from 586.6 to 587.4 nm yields 0.373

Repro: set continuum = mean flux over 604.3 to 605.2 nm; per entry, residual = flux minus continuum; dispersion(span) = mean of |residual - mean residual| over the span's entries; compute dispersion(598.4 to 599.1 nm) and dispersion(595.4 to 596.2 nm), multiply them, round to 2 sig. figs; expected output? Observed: 0.025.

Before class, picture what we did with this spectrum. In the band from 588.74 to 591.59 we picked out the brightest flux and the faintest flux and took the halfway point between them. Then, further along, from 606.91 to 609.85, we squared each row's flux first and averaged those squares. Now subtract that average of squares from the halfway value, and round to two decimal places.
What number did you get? -5.44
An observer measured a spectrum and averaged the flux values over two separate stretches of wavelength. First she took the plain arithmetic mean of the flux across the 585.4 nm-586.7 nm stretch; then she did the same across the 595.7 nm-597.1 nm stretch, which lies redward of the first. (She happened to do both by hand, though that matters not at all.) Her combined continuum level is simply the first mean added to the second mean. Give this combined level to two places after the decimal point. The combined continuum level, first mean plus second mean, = 5.53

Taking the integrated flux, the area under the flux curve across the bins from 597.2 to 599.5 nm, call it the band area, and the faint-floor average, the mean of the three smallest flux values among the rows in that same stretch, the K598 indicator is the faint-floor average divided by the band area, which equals 0.4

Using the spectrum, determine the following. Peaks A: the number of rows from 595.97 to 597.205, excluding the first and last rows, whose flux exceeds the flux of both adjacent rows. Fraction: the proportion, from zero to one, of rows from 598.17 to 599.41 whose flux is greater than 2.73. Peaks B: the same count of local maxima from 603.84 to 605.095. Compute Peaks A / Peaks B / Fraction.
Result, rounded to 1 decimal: 3.4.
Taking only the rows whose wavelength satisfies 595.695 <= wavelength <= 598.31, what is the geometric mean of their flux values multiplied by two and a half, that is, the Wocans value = 7.00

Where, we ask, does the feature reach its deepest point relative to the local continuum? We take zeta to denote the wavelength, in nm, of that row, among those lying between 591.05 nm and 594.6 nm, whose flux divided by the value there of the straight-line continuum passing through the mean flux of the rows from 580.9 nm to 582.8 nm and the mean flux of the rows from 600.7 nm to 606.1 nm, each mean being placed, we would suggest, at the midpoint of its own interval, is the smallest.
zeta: 591.253 nm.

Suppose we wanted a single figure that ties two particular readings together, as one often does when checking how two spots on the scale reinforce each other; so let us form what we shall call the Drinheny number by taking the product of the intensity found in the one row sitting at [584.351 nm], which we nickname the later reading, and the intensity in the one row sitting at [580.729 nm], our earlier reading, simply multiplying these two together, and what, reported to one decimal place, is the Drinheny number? 8.8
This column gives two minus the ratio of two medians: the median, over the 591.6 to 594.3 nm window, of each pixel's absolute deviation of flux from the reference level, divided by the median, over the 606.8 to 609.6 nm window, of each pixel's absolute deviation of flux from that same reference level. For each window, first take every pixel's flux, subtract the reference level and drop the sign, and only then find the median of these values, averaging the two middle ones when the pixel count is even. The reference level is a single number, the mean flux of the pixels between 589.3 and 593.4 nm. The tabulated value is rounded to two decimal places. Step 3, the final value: 1.14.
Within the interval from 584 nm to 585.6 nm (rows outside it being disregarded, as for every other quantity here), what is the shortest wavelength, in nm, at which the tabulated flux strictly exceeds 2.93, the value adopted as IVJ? 584.485 nm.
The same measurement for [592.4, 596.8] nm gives 592.480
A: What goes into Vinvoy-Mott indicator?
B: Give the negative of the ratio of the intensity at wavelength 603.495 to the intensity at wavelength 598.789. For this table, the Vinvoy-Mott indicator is -0.97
